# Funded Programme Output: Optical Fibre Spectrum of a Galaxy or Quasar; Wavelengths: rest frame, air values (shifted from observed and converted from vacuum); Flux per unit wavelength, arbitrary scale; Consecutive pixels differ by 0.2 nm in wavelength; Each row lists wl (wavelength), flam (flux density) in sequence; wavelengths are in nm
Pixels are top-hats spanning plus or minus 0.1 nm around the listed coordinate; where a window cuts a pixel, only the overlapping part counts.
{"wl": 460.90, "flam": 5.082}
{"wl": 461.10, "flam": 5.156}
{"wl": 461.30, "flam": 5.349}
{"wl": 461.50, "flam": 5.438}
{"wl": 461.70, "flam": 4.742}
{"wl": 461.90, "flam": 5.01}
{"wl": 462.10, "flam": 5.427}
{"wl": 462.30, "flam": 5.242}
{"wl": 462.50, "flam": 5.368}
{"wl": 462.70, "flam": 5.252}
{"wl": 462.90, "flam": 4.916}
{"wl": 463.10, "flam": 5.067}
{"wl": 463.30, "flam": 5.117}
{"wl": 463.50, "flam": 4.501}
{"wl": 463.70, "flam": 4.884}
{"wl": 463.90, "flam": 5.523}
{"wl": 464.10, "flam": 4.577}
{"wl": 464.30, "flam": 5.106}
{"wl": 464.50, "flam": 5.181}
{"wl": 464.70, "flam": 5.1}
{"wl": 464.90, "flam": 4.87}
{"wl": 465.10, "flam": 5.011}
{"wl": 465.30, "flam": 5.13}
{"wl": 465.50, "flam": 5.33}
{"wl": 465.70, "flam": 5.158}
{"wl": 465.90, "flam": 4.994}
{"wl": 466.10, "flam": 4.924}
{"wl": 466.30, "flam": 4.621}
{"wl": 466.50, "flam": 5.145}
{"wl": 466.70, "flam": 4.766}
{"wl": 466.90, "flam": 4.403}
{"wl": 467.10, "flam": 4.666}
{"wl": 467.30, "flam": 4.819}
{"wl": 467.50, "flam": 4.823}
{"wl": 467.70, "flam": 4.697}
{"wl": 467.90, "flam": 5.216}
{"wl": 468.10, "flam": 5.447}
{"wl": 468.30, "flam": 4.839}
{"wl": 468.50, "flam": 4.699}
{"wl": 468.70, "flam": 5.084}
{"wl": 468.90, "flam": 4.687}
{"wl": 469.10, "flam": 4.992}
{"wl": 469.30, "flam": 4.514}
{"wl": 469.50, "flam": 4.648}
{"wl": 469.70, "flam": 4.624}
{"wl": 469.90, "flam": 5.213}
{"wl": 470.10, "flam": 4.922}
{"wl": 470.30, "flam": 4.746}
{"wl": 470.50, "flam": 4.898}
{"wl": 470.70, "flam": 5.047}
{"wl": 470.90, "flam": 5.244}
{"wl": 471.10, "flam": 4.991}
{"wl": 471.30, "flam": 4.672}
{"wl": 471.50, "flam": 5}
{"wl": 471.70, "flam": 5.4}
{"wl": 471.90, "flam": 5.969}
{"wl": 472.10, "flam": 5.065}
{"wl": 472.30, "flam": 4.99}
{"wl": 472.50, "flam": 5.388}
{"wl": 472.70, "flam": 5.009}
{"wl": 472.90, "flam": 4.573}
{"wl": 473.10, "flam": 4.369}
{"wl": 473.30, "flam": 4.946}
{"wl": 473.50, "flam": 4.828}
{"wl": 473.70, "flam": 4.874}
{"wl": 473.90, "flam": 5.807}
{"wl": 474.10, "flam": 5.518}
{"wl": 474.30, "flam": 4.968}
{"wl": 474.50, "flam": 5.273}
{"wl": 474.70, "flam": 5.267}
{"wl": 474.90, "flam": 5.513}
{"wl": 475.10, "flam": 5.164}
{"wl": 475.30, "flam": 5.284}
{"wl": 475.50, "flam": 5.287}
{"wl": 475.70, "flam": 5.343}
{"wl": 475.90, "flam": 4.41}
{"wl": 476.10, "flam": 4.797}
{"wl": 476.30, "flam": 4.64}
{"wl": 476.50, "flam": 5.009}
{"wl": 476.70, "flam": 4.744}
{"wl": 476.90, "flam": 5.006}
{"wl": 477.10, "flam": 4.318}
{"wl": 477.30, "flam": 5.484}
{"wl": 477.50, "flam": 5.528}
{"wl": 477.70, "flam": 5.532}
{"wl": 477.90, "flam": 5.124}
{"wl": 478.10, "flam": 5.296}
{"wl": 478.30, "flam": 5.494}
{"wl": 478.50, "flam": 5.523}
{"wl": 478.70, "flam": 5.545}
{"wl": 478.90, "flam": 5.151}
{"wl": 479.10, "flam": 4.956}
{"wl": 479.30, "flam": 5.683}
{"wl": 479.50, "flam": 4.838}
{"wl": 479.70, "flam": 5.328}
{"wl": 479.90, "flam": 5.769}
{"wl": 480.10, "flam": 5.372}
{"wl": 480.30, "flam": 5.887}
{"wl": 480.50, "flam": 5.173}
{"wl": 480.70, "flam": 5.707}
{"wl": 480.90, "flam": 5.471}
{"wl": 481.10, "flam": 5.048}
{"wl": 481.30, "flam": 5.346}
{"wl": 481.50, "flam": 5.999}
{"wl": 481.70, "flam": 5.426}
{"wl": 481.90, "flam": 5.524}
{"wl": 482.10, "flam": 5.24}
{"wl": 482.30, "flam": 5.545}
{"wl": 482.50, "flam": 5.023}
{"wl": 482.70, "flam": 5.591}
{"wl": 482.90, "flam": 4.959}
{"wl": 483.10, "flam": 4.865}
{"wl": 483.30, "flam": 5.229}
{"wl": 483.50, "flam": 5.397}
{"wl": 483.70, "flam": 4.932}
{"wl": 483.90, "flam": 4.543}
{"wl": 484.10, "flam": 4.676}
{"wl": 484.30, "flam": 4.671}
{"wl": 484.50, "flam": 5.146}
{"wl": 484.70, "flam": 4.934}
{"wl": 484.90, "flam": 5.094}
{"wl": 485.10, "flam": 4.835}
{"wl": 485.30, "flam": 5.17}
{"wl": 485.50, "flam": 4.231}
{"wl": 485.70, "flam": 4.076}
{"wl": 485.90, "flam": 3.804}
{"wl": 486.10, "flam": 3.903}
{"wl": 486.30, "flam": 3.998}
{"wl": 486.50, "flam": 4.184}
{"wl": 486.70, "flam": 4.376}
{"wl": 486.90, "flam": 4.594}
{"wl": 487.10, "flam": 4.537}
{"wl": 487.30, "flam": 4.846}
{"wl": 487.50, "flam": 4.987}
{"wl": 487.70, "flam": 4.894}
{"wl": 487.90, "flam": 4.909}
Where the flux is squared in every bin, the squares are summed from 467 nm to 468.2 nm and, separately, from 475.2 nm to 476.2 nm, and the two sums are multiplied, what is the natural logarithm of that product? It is 9.8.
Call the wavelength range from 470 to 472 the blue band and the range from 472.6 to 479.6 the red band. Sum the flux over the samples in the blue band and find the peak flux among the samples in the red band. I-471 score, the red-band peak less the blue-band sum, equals -45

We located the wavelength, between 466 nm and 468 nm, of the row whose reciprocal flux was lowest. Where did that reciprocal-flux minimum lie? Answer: 467.90 nm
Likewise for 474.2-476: 474.90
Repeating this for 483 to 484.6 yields 483.50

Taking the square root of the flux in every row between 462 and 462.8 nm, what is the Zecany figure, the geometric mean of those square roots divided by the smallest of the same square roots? 1.008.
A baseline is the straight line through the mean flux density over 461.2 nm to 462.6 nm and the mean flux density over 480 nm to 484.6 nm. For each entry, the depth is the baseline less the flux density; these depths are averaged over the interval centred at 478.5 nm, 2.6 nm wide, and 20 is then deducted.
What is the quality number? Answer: -20.10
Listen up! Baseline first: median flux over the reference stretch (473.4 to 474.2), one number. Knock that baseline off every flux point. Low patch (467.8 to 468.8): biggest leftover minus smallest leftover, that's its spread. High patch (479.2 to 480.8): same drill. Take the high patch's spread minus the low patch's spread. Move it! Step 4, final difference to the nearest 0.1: 0.3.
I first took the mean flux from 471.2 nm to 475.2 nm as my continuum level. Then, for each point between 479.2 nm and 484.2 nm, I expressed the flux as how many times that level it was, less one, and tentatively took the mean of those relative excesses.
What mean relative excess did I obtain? 0.034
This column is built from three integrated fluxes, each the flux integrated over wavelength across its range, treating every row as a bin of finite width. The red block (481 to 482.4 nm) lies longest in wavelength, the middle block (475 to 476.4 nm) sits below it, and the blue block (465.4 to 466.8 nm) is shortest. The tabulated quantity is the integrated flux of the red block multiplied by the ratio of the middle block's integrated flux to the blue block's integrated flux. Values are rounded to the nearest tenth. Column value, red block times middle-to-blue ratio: 7.6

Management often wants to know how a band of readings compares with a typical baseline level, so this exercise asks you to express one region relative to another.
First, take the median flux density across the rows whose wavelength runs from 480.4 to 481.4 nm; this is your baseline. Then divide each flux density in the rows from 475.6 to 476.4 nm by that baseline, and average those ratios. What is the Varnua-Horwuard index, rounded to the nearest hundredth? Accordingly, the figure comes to 0.90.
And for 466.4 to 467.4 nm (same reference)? 0.89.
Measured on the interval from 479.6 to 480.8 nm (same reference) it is 1.04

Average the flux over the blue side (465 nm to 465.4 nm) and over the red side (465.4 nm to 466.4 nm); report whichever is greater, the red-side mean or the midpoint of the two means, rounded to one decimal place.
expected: 5.0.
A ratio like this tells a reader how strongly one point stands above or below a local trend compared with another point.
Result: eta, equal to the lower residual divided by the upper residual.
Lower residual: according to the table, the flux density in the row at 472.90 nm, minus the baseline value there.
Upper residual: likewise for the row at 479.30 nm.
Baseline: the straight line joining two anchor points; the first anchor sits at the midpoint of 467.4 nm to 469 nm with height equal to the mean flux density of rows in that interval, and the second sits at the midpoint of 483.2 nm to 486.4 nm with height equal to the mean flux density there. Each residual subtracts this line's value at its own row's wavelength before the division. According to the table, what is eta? -0.31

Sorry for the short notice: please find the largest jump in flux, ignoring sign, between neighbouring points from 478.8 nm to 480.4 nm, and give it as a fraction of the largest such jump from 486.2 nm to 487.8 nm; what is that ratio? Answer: 2.7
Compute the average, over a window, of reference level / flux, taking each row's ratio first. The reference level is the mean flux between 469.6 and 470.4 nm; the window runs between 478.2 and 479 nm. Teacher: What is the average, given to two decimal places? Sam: 0.90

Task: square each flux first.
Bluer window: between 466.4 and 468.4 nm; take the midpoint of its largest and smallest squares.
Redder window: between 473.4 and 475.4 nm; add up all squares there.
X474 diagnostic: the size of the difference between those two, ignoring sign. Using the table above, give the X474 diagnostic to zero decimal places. 252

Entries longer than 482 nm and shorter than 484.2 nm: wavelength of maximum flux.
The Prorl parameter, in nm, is 482.70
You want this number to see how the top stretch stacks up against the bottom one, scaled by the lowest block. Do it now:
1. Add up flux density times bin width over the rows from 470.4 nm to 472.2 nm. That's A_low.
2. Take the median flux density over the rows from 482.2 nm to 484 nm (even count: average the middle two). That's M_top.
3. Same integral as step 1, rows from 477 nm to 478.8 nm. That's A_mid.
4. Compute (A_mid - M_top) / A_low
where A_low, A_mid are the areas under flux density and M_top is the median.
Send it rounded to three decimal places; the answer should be 0.491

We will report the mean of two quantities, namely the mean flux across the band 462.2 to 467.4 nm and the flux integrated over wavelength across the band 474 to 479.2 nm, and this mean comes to 15.9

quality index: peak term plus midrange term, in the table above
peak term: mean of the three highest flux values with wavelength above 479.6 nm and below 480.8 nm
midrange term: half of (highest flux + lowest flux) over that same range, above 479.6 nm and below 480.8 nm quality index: 11.3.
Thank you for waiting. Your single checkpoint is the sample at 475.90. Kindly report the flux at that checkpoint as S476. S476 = 4.41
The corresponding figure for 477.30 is 5.484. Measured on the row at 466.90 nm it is 4.403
